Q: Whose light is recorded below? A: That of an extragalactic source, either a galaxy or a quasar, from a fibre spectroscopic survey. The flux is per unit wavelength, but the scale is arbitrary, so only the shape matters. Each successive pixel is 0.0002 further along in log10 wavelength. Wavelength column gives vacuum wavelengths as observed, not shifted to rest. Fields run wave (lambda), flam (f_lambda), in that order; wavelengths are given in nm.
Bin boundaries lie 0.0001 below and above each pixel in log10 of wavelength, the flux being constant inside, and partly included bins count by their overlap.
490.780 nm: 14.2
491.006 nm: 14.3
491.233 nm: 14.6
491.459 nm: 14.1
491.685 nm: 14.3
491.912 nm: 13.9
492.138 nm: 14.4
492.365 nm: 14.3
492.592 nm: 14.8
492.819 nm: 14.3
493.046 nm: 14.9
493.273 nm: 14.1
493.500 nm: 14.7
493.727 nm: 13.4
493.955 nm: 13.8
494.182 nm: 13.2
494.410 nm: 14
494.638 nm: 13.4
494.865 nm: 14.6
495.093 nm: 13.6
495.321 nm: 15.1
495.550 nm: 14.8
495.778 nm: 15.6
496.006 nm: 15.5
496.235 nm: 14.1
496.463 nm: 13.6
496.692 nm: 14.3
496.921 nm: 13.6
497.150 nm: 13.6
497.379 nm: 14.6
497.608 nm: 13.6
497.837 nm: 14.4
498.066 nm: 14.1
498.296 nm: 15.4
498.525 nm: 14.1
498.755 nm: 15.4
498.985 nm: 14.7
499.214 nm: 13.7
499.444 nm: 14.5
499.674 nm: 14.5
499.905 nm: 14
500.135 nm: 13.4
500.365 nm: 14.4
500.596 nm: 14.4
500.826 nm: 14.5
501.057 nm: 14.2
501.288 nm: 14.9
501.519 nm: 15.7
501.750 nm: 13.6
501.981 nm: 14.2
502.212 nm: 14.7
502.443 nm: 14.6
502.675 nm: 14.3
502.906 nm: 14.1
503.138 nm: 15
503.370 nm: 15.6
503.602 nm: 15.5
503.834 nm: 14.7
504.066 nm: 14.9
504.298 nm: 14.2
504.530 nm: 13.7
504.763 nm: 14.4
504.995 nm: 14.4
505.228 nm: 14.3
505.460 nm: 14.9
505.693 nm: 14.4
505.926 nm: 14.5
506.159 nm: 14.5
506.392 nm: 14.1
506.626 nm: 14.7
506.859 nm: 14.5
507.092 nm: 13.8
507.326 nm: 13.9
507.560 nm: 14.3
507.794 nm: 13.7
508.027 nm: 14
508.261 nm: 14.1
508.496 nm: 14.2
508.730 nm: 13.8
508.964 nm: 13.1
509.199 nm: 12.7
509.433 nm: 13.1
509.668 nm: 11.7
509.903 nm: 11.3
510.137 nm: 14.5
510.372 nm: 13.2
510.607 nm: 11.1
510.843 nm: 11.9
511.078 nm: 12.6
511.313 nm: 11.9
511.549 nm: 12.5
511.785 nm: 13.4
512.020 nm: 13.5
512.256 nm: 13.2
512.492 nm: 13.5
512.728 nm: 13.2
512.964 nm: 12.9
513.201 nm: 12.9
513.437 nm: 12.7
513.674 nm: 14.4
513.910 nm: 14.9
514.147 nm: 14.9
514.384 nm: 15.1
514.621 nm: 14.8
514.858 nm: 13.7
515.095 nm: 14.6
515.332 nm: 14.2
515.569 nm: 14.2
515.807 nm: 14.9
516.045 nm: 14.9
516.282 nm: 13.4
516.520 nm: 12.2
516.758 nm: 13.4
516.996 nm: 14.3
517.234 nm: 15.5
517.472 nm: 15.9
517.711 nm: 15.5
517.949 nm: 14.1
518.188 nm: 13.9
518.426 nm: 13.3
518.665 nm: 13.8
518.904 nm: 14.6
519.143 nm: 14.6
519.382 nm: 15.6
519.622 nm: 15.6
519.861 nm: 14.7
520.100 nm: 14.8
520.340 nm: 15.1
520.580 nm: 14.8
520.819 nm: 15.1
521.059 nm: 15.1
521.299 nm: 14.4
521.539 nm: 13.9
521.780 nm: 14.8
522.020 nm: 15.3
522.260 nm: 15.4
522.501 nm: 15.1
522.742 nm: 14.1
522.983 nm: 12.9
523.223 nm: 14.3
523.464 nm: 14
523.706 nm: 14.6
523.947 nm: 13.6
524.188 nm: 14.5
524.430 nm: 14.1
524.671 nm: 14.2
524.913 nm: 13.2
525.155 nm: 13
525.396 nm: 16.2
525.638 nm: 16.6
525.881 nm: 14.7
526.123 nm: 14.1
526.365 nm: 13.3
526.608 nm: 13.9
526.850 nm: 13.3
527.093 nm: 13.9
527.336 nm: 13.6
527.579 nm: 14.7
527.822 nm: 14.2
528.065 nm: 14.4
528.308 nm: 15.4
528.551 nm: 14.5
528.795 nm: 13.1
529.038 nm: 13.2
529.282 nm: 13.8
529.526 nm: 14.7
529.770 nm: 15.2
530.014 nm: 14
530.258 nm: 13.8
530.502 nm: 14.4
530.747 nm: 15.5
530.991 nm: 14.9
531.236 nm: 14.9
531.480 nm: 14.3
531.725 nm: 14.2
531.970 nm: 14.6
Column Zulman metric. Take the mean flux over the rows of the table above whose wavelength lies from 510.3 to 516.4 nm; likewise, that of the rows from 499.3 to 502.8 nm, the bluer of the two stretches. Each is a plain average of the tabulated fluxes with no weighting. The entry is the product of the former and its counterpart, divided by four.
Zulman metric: 48.8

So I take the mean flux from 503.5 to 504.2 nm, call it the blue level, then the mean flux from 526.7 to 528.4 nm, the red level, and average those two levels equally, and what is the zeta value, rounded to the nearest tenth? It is 14.6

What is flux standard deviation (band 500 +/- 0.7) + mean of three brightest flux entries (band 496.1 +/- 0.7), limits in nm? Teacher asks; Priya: 15.7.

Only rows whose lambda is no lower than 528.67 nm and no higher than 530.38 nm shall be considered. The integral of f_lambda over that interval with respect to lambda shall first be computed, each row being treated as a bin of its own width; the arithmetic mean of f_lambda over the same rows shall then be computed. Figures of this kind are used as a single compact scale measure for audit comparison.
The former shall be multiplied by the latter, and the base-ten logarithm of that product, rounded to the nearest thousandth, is 2.523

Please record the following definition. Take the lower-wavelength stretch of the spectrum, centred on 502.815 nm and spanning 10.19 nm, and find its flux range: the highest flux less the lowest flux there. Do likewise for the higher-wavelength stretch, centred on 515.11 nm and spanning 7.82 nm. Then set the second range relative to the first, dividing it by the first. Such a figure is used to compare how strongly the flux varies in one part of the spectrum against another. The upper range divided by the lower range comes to 1.7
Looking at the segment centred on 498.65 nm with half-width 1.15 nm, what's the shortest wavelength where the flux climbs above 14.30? 497.837 nm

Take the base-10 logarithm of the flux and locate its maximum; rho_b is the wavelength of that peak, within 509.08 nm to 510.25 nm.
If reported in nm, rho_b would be 510.137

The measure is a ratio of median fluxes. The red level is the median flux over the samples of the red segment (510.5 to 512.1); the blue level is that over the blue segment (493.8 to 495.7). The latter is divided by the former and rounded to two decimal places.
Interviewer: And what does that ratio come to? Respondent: 1.11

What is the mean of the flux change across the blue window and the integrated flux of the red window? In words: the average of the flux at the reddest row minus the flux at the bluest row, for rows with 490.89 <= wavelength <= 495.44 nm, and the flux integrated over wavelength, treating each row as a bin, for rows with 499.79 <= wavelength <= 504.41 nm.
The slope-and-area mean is 34.0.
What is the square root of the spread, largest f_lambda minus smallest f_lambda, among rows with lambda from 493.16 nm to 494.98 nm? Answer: 1.2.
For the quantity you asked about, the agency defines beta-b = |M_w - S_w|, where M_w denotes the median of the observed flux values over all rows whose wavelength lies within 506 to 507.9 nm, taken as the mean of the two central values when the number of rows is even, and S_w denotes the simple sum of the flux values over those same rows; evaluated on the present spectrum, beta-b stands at 99.3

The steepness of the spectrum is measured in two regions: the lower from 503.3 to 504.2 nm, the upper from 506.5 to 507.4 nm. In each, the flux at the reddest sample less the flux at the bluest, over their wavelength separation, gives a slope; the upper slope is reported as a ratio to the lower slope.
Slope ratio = 1.1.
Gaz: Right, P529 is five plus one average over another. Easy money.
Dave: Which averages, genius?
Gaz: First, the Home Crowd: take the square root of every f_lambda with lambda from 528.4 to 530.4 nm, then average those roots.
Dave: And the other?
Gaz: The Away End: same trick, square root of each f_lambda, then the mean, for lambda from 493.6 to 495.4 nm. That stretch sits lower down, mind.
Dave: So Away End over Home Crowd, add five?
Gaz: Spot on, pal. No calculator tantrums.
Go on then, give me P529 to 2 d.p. 5.99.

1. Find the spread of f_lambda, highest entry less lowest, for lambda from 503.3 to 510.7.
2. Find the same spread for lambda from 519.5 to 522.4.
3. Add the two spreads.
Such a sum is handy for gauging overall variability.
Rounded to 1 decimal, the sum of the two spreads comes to 6.2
